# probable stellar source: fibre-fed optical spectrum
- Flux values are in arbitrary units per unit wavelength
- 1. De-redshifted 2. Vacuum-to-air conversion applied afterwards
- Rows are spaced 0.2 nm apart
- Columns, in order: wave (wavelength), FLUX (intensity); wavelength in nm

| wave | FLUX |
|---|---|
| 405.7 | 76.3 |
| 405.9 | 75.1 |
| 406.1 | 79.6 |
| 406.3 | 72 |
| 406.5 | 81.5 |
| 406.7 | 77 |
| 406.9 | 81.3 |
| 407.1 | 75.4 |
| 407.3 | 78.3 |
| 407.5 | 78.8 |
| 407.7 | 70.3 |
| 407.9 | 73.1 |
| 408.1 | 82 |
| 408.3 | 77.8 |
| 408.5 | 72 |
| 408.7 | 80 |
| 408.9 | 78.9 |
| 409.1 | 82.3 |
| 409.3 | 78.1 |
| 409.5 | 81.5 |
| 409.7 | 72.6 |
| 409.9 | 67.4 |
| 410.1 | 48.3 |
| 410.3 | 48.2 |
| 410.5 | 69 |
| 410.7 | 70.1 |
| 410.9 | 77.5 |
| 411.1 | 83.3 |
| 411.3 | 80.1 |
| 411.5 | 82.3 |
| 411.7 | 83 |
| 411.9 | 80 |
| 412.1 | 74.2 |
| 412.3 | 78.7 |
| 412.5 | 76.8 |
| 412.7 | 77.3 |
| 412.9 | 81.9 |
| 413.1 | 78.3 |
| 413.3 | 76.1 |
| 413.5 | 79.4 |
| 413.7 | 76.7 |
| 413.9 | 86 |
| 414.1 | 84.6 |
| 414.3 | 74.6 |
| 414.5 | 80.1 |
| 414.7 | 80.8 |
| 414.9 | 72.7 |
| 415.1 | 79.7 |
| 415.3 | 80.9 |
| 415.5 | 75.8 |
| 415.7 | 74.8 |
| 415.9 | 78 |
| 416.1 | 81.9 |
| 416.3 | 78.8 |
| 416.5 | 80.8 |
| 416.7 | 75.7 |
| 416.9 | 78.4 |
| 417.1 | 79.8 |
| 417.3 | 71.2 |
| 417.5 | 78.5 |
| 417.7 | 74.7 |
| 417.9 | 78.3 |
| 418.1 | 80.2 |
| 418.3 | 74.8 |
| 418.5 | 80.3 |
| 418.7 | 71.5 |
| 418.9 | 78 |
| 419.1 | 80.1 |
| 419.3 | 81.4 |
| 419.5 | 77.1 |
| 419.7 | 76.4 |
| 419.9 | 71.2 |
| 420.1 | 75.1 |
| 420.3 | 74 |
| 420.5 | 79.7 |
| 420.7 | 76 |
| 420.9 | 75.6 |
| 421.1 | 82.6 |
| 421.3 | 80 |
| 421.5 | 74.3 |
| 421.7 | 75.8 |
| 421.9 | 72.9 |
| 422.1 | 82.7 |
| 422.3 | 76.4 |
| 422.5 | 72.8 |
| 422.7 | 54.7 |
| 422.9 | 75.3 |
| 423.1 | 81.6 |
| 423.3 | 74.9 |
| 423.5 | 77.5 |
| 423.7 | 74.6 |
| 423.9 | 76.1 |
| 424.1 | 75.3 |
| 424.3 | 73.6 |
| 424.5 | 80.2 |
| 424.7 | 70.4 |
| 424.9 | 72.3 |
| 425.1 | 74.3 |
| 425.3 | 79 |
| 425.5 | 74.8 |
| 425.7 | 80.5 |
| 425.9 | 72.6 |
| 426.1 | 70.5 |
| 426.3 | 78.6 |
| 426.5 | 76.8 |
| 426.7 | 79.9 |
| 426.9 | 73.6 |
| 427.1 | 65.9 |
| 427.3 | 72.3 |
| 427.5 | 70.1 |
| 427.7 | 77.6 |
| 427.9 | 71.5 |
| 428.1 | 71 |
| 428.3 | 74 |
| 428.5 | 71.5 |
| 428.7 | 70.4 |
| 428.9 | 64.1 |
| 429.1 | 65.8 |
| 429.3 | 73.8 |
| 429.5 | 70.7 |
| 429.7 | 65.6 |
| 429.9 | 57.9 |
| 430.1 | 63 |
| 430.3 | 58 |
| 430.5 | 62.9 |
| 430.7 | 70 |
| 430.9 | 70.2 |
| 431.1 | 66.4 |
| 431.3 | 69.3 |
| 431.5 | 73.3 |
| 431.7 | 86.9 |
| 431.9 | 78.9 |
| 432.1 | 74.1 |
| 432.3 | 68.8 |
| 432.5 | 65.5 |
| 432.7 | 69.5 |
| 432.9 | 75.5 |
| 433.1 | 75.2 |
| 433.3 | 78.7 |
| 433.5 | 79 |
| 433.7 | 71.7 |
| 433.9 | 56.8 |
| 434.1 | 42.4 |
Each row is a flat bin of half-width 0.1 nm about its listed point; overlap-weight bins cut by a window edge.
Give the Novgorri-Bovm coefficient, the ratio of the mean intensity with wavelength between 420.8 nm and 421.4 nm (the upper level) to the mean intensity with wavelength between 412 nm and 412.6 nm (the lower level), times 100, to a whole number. 104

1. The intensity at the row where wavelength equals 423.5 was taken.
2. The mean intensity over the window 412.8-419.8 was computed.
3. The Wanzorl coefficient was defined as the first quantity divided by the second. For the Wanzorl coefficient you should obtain 0.99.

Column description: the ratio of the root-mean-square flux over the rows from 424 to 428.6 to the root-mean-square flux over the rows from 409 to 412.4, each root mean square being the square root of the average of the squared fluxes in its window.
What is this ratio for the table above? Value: 0.99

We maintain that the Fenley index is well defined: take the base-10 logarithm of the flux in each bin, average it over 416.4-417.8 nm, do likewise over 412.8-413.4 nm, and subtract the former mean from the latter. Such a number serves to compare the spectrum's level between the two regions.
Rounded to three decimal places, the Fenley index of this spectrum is 0.010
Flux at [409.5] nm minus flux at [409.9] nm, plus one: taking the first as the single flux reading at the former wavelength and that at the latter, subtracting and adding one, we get 15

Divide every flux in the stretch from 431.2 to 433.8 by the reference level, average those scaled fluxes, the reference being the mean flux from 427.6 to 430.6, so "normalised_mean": 1.096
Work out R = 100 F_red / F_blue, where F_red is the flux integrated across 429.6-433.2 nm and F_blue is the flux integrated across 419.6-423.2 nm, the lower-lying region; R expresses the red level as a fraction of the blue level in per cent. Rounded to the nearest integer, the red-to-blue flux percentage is 92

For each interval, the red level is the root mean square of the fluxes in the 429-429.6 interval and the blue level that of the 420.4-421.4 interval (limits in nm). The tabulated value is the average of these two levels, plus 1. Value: 75.5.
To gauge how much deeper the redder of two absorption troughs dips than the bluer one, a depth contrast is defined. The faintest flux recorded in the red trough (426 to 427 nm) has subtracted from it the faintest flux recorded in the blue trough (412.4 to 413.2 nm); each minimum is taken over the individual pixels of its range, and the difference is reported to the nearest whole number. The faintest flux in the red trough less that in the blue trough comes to -6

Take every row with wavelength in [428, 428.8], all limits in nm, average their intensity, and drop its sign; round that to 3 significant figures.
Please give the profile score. 71.7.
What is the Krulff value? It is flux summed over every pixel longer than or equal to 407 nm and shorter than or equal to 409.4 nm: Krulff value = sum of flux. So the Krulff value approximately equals 927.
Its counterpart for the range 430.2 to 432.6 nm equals 844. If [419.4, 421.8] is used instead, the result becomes 918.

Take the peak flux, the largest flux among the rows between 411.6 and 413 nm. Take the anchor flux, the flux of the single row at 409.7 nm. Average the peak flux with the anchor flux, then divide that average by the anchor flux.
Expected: 1.072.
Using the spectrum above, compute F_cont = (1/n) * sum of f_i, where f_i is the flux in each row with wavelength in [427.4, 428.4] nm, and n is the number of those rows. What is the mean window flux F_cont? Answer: 73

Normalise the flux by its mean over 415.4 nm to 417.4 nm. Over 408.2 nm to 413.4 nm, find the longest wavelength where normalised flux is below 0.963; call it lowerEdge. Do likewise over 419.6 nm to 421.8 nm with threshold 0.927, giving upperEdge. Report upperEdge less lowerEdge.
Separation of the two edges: 7.80 nm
